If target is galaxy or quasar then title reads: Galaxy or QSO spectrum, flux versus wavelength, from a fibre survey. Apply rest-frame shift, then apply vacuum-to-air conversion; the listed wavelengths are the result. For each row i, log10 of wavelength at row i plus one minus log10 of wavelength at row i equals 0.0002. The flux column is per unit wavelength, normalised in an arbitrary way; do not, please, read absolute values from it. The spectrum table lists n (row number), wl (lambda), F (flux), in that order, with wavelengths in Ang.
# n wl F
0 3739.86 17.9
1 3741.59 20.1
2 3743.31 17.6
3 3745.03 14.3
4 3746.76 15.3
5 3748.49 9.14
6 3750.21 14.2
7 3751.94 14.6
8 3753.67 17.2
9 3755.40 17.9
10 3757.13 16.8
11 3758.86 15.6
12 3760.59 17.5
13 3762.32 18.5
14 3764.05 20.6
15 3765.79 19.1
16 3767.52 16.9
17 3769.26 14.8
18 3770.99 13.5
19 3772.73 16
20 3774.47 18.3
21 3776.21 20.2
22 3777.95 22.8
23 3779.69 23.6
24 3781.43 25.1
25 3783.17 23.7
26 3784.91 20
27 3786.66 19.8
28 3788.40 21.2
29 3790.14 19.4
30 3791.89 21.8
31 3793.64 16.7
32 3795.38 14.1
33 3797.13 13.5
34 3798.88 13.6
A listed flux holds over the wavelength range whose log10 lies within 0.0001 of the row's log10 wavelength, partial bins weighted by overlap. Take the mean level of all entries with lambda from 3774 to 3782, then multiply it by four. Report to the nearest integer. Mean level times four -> 88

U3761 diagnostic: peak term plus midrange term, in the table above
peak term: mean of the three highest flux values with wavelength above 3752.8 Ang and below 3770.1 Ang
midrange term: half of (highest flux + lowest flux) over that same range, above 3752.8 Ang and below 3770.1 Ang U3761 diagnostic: 37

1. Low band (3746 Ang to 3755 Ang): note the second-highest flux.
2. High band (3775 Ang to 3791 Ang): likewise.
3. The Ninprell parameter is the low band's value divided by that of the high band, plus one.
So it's 1.65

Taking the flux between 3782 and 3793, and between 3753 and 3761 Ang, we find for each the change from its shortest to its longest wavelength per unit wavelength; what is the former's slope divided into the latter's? -0.2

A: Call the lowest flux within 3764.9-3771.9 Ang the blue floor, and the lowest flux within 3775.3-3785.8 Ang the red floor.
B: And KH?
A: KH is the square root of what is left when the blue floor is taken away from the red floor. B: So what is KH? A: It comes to 2.5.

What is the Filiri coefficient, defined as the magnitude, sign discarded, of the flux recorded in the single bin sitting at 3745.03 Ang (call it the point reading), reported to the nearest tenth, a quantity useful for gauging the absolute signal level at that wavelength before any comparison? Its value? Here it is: 14.3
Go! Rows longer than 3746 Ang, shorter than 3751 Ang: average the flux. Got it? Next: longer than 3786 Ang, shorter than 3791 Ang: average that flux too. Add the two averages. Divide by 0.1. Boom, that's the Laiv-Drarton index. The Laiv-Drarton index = 330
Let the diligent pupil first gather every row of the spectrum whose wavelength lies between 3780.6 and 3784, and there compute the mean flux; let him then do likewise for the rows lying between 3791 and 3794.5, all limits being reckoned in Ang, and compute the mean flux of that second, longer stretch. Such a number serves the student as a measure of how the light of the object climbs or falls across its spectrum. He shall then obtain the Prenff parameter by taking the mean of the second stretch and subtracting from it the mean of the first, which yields -5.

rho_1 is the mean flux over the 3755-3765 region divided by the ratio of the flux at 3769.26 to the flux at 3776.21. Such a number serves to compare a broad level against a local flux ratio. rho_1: 24.3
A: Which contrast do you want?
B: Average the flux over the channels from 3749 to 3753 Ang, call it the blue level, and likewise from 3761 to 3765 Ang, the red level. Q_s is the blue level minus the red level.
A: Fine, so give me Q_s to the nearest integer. -5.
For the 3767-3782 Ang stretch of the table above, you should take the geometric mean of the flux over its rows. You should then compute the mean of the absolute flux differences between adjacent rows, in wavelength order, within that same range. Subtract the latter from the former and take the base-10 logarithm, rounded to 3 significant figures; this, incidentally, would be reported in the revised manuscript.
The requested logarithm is 1.22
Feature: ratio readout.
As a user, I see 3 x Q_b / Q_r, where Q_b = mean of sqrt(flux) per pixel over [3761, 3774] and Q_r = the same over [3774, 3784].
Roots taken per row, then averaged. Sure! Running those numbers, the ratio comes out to 2.6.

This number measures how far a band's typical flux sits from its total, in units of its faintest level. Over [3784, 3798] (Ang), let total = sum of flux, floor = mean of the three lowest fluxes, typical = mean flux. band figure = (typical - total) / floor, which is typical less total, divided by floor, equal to -8.68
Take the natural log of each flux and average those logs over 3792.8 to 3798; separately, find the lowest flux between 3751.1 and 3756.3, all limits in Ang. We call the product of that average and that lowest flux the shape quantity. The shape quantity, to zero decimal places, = 39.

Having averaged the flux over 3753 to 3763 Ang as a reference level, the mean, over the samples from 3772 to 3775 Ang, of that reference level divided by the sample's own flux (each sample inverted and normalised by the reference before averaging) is 1.01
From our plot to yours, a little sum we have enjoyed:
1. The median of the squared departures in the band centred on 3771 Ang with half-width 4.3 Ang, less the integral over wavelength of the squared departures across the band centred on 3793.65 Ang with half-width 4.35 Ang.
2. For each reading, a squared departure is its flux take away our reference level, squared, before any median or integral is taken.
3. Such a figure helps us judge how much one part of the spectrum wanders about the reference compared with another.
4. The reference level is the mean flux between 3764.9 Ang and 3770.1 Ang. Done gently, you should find -85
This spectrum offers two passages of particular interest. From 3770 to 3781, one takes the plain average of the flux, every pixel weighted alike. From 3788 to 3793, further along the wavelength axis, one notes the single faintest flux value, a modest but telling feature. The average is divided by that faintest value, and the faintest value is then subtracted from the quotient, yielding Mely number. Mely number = -18.4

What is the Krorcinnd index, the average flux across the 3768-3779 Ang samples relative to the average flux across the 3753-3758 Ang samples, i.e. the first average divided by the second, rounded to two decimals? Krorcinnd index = 1.02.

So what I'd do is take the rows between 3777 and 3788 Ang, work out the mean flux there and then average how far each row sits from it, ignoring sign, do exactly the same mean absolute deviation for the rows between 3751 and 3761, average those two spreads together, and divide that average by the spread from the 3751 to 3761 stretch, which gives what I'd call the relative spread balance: 1.4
